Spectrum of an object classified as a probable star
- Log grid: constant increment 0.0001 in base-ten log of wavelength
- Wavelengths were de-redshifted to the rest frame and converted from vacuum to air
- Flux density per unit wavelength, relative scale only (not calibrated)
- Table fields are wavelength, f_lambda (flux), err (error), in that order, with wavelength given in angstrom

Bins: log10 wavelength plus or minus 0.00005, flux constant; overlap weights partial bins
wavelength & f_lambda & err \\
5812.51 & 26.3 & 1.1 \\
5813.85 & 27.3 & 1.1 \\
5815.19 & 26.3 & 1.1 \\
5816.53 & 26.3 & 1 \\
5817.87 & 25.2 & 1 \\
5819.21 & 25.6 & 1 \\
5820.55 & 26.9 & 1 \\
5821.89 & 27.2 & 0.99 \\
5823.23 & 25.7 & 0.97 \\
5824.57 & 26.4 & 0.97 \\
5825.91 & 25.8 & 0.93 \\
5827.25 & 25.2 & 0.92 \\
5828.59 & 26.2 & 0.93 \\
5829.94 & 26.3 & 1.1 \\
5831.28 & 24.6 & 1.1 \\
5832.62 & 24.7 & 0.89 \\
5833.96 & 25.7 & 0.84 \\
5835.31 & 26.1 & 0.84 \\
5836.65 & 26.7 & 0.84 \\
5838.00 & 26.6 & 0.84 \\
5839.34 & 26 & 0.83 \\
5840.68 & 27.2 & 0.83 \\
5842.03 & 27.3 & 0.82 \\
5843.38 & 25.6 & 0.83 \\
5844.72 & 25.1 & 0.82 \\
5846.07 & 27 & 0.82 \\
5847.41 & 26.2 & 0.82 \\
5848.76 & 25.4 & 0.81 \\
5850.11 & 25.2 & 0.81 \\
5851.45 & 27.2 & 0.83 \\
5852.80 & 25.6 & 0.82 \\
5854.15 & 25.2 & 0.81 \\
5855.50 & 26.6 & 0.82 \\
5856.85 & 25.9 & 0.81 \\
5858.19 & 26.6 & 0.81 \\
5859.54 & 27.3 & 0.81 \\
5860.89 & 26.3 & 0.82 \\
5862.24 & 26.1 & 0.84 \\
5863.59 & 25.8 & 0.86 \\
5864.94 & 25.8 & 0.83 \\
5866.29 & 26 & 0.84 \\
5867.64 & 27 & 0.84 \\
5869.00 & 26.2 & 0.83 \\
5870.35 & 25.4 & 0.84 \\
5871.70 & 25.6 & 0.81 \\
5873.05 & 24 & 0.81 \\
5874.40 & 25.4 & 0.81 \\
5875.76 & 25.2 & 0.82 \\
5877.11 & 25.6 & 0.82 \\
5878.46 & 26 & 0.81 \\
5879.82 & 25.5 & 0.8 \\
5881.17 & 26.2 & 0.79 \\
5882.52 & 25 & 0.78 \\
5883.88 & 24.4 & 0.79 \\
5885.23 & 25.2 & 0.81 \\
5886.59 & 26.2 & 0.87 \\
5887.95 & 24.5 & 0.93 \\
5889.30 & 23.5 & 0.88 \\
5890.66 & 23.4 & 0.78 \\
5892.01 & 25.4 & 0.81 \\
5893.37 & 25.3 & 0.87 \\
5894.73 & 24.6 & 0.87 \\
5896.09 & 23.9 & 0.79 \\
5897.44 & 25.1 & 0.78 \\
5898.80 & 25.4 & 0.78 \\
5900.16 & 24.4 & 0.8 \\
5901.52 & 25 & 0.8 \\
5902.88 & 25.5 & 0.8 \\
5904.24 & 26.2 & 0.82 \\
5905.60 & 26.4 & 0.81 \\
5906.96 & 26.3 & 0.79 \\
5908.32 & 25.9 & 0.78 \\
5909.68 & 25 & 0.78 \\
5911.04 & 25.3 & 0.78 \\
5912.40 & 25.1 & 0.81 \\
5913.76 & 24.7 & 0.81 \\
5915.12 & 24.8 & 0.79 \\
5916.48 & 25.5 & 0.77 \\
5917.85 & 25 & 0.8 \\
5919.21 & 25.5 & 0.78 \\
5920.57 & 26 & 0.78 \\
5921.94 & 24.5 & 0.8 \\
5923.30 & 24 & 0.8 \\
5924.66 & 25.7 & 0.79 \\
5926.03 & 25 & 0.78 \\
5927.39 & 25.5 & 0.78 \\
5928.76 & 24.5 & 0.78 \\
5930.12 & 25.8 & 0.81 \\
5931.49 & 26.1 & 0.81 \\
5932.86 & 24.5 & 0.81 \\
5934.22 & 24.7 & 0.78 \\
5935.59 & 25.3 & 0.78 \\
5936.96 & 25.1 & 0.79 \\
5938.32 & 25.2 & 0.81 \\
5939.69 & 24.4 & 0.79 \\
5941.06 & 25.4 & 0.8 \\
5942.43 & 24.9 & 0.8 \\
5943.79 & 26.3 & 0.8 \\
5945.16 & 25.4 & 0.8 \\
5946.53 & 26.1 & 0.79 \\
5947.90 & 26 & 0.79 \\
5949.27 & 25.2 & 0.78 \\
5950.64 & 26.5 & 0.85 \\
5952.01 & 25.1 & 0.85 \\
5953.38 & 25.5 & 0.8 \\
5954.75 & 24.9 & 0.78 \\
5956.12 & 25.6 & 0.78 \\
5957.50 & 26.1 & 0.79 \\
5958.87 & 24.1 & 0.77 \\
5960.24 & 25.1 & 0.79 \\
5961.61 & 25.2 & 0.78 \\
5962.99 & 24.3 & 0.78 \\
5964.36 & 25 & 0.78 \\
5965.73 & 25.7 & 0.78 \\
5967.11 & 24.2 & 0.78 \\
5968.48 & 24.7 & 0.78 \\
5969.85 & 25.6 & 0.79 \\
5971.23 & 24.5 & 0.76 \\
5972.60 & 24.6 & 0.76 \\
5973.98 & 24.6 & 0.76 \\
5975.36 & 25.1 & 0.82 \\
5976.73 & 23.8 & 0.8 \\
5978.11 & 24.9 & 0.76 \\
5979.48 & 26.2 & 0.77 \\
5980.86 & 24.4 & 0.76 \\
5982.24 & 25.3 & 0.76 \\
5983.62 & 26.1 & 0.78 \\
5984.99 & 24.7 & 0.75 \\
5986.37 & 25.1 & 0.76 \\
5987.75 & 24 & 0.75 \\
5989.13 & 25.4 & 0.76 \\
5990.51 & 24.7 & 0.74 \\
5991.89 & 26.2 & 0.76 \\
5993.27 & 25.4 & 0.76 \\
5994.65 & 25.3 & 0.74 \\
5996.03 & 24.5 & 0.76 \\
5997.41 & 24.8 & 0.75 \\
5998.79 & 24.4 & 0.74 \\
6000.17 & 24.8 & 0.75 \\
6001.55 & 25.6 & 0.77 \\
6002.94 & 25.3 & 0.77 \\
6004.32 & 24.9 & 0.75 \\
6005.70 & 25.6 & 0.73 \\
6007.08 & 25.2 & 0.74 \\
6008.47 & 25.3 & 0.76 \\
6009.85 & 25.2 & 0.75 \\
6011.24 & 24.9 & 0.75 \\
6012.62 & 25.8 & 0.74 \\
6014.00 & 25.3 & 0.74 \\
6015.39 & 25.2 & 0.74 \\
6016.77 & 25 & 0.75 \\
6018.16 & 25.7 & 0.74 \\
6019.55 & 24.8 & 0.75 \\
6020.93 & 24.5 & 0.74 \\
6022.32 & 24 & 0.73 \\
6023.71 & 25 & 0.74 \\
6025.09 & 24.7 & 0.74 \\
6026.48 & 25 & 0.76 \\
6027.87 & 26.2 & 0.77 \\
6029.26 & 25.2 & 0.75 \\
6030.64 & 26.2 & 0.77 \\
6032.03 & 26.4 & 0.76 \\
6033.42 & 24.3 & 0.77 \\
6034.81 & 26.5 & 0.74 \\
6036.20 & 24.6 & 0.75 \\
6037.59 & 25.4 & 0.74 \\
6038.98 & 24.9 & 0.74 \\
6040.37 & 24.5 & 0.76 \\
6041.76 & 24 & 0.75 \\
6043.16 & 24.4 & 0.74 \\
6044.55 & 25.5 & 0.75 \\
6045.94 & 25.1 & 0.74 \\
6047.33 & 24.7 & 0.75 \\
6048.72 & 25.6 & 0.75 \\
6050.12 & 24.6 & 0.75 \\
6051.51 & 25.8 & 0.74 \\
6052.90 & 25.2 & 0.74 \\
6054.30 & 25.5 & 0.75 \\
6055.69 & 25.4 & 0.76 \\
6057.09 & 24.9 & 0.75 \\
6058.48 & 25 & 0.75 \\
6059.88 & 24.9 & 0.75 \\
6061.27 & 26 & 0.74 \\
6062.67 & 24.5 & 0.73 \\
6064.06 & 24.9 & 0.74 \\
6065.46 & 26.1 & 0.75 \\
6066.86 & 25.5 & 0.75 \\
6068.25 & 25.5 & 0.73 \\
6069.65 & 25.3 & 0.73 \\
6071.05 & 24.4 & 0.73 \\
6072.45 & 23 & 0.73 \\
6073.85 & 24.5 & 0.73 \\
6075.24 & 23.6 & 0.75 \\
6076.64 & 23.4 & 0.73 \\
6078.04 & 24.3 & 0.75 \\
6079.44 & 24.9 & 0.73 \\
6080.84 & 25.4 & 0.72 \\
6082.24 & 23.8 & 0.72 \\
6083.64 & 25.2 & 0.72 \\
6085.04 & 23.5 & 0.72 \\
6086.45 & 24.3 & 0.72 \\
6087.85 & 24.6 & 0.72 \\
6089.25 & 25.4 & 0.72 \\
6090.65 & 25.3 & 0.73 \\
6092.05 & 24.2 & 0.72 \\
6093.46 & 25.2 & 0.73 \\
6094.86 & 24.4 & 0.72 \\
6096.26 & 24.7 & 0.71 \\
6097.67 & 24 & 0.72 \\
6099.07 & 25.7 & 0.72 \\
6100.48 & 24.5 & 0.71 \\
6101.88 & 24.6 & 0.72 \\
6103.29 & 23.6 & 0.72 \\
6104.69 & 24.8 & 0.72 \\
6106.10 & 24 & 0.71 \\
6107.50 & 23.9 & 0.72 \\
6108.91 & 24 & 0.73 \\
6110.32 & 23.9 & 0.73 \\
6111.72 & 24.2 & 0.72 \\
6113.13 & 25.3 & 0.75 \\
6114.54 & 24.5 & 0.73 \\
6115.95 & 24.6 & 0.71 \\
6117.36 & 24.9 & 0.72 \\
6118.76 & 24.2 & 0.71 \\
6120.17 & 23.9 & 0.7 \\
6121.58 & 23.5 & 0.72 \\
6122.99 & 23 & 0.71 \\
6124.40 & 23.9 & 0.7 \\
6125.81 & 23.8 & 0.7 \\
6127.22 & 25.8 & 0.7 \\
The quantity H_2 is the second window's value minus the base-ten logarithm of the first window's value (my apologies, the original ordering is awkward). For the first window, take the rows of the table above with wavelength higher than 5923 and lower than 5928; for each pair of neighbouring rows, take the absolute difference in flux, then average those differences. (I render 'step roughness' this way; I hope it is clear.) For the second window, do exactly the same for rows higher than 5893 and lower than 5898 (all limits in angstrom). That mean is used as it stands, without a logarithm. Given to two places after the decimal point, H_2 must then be 0.88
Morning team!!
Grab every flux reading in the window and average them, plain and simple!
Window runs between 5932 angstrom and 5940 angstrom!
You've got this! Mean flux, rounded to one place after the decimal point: 24.9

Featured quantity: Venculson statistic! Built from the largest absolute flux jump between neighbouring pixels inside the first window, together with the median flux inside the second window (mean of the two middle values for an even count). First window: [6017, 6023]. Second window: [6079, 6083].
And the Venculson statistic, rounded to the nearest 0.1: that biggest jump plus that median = 25.8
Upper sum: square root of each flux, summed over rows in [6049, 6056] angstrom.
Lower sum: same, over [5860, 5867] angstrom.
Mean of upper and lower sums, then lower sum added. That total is 50.8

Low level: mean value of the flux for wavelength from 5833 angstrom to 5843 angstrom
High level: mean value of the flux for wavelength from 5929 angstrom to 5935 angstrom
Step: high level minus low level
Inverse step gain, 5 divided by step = -4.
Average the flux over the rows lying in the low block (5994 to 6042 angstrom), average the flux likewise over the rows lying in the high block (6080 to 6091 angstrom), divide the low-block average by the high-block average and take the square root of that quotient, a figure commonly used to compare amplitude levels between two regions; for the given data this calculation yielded 1.01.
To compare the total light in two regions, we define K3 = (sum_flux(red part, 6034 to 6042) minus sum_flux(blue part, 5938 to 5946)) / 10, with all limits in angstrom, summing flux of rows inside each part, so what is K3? -0.17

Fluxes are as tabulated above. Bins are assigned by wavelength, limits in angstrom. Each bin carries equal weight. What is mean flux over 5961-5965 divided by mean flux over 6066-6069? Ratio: 0.97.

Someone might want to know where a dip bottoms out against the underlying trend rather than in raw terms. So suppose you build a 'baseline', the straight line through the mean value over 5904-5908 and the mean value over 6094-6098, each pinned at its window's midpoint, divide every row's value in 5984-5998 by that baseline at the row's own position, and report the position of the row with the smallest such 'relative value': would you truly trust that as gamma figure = 5987.75 angstrom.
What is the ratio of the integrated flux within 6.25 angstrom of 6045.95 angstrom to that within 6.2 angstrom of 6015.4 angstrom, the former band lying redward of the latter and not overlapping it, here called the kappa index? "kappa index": 1.00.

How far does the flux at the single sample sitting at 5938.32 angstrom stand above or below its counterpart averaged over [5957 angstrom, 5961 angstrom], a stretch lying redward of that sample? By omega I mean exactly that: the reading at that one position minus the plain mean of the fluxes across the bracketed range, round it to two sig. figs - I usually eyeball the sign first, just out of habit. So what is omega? 0.10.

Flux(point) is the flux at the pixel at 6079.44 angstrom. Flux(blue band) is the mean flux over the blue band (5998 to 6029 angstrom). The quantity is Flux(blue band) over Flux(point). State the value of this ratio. 1.008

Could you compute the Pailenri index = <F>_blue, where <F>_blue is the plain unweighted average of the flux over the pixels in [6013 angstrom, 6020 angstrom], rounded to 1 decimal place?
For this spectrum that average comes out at 25.2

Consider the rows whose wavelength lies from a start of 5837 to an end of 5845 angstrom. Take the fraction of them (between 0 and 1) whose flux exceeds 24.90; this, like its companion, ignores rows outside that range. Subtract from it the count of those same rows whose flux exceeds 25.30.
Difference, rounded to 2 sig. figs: -4.0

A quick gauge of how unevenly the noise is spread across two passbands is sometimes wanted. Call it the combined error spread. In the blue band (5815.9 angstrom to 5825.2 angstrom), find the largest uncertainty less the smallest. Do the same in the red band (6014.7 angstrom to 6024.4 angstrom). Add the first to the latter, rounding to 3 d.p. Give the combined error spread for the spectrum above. 0.050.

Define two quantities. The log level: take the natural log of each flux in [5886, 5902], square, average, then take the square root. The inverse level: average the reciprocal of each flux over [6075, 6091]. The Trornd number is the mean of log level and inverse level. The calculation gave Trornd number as 1.624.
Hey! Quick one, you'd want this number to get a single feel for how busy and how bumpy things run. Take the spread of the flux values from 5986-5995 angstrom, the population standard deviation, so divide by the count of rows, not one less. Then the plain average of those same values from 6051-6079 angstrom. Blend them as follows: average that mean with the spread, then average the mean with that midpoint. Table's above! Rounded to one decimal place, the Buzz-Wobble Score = 18.8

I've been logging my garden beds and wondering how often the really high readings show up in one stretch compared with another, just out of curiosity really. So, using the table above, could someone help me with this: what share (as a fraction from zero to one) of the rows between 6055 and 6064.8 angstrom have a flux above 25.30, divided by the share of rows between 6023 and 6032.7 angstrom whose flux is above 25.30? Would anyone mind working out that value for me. 0.67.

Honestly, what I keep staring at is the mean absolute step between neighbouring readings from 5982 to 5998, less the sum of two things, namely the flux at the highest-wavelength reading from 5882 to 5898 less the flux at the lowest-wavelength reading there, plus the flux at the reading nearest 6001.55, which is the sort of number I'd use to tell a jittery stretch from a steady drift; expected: -24.9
